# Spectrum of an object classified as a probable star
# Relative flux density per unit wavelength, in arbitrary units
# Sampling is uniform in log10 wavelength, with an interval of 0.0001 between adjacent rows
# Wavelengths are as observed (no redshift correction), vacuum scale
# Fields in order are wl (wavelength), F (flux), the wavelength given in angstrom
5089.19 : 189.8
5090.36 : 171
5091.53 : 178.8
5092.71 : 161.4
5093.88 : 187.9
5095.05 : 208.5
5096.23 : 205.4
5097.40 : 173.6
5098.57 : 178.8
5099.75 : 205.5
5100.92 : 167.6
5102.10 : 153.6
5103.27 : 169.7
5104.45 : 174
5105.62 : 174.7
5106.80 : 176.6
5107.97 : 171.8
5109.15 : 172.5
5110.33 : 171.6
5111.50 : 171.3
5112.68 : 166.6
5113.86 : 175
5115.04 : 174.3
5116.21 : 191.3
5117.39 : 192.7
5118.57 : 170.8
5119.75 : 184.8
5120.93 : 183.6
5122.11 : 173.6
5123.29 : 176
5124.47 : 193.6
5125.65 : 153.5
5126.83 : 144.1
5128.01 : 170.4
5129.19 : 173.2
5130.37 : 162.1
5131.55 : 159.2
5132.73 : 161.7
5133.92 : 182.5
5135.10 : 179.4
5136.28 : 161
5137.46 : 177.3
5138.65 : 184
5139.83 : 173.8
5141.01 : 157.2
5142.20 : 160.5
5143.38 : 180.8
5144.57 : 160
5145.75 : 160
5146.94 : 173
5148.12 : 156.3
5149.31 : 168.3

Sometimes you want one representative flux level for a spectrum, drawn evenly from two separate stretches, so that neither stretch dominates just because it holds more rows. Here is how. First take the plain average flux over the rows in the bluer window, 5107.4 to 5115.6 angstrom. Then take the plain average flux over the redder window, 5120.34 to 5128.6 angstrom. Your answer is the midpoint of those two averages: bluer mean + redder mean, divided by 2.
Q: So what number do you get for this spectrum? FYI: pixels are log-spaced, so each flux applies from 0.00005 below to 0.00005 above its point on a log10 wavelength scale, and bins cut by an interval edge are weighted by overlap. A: 171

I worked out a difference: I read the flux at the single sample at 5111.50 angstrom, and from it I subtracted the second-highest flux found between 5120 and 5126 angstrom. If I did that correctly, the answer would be -12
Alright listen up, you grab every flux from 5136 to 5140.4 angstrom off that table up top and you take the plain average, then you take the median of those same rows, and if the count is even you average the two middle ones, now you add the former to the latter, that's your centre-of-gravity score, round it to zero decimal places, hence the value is 350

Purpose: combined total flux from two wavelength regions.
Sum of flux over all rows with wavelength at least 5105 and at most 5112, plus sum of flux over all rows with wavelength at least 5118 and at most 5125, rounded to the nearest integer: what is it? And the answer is 2121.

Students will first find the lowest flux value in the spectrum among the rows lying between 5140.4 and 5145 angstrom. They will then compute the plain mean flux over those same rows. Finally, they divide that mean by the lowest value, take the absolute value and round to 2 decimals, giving 1.05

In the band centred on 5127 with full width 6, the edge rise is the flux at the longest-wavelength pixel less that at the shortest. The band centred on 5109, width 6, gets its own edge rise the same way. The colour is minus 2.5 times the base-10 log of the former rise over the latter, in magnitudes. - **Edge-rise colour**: -1.5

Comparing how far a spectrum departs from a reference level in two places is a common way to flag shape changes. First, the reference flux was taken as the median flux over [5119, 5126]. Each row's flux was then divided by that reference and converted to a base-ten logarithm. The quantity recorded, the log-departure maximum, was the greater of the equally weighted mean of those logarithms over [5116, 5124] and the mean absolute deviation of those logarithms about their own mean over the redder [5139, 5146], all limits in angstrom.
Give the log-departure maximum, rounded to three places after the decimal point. 0.020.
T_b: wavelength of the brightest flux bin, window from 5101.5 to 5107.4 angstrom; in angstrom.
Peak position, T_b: 5106.80 angstrom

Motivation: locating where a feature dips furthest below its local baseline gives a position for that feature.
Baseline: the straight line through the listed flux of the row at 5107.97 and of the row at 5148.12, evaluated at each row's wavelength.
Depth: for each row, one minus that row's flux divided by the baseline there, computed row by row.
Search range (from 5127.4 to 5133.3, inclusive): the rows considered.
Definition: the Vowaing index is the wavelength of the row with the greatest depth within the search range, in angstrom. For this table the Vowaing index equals 5131.55 angstrom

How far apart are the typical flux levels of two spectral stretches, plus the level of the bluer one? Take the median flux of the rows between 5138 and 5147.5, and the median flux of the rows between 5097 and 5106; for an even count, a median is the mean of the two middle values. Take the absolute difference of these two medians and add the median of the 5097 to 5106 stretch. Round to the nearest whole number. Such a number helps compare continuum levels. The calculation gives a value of 181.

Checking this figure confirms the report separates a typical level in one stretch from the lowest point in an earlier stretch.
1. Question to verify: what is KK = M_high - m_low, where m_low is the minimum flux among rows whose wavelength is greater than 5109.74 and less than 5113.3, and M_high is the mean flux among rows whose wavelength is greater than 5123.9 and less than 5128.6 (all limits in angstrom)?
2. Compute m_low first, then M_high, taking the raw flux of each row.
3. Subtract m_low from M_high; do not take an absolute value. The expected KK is -1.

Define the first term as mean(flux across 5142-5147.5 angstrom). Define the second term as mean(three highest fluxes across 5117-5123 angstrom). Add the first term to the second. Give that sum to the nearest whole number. 354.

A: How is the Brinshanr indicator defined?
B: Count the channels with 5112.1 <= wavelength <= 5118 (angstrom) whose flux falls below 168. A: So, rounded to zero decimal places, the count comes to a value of 1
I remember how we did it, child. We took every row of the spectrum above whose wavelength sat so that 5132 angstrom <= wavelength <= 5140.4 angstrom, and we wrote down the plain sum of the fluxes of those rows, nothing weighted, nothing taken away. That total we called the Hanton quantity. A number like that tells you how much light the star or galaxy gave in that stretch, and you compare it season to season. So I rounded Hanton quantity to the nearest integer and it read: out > 1220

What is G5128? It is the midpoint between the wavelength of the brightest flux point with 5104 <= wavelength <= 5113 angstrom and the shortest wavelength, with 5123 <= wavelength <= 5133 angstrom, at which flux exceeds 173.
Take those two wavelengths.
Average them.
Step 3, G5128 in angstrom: 5115.0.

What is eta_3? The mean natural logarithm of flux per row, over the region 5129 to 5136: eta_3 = 5.13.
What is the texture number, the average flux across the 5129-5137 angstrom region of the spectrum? 168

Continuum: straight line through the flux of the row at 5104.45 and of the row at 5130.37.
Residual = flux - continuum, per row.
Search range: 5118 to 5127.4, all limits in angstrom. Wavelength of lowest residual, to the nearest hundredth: 5126.83 angstrom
